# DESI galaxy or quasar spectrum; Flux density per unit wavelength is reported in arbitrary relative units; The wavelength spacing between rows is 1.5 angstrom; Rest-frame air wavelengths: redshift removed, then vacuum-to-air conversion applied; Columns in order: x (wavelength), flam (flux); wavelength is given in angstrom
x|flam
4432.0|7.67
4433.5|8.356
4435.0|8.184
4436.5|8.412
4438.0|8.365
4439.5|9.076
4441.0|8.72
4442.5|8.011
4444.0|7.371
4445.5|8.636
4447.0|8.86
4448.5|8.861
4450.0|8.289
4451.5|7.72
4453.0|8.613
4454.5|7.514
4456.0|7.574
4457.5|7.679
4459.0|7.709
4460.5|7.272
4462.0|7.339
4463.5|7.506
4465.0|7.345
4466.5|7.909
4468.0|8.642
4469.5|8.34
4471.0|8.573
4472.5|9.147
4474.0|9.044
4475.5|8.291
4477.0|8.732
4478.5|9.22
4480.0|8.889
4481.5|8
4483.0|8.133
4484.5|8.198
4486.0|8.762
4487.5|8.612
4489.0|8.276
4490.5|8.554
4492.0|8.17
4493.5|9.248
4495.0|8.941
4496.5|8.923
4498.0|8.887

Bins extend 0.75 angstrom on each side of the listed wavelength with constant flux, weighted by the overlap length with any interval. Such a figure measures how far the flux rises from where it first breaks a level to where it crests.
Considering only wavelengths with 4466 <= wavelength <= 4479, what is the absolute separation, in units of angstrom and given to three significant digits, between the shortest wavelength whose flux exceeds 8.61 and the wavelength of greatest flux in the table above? 10.5 angstrom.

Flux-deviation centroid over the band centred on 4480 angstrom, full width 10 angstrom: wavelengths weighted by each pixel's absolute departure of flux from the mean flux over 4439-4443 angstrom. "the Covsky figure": 4480.5 angstrom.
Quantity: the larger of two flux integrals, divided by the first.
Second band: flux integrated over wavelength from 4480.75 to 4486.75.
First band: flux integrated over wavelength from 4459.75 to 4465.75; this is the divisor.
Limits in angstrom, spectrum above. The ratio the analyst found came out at 1.123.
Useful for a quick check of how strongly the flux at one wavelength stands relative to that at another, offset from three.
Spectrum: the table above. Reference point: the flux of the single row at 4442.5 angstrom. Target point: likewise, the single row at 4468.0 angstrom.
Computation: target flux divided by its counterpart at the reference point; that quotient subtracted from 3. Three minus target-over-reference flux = 1.92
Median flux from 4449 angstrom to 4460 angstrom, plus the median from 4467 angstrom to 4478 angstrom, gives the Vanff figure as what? 16.4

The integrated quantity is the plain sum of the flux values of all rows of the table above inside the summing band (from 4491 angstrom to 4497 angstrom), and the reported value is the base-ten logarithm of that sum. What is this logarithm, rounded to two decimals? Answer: 1.55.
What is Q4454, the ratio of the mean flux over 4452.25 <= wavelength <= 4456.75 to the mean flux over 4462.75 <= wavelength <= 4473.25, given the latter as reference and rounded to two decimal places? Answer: 0.96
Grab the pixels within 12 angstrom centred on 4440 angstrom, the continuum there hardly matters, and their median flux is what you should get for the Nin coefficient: 8.4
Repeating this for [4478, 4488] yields 8.6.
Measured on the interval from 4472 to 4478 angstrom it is 8.9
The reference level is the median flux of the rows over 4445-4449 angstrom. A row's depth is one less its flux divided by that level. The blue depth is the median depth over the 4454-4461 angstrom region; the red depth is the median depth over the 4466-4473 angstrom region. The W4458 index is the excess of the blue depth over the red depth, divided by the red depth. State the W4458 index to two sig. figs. 3.5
